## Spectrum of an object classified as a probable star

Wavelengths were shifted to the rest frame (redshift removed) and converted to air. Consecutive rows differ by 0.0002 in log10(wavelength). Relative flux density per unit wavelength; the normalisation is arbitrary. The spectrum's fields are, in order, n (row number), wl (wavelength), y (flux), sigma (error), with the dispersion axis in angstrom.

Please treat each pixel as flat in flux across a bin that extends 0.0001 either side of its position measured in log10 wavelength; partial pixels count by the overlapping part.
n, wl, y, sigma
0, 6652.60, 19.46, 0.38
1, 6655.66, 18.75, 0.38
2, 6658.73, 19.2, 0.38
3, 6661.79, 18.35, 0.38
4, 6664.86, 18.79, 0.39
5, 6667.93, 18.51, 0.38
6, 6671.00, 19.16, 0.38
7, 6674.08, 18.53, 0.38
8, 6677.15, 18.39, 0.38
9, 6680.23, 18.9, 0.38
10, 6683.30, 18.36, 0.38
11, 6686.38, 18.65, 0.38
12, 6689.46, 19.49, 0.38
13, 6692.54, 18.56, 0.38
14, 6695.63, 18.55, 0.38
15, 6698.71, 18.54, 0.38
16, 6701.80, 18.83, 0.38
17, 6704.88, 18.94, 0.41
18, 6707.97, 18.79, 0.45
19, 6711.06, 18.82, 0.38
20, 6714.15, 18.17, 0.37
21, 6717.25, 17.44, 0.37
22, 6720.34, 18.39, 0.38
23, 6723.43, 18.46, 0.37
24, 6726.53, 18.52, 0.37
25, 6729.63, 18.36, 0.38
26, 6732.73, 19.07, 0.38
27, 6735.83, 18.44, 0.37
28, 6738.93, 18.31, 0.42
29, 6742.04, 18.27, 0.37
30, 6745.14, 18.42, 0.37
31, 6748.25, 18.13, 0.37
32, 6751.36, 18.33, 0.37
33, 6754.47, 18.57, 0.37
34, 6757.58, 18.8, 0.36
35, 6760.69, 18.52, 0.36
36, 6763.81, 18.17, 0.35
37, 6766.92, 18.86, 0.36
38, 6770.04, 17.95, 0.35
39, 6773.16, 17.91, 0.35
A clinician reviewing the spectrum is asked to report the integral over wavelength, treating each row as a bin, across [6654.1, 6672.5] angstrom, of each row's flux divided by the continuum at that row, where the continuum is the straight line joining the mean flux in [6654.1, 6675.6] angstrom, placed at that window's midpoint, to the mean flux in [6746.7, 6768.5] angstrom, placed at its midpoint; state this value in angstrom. 18.4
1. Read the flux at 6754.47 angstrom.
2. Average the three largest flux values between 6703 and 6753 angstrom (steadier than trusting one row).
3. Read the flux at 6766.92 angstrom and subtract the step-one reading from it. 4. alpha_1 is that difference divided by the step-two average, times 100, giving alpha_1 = 1.5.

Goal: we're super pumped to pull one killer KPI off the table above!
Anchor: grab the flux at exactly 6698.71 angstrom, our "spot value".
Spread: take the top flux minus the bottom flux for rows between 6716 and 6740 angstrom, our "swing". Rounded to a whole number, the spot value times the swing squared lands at 49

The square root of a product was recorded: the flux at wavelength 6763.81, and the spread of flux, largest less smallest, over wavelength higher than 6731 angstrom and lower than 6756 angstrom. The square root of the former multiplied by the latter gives 4.1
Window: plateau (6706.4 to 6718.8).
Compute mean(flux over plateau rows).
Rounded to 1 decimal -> 18.3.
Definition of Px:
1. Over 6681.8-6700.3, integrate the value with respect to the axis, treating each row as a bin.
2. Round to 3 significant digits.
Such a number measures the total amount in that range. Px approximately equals 346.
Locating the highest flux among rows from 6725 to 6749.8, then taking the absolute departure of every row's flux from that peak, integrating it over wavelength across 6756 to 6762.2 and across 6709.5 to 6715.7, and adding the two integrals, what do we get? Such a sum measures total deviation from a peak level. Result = 6.1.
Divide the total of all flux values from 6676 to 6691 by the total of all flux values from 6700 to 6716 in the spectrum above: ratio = 1.00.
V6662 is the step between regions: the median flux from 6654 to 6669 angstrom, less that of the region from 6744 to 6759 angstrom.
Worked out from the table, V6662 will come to 0.33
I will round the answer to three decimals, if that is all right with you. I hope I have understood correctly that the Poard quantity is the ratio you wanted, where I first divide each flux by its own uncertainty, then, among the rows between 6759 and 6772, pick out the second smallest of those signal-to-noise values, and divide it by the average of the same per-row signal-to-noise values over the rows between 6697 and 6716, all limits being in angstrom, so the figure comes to 1.083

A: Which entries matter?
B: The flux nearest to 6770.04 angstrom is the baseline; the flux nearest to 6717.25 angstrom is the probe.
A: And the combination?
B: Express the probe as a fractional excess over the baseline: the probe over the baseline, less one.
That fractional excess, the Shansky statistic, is -0.028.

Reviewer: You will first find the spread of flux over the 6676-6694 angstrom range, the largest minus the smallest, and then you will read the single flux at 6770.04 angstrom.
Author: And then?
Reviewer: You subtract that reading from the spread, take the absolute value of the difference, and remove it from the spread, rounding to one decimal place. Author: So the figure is -15.7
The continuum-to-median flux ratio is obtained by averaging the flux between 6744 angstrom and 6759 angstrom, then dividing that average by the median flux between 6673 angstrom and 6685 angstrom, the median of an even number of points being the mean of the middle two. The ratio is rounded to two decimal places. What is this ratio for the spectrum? 1.00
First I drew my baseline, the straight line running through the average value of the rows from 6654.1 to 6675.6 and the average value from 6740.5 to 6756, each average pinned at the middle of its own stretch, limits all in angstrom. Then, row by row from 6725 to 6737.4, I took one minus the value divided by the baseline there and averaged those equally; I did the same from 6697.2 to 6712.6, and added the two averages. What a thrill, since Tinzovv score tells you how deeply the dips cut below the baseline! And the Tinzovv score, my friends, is -0.021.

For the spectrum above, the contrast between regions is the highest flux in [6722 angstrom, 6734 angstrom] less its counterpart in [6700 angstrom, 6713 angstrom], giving 0.13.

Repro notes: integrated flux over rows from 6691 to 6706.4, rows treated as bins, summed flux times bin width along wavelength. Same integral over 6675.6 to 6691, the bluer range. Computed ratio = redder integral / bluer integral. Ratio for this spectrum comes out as 1.00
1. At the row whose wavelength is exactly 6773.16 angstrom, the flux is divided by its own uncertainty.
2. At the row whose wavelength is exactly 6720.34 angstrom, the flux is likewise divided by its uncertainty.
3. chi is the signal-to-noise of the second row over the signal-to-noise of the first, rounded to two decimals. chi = 0.95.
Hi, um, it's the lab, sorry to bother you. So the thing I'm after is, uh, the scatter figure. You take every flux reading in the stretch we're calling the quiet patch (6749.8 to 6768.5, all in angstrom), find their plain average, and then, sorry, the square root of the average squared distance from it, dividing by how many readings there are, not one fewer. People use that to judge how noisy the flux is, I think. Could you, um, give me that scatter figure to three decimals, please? 0.242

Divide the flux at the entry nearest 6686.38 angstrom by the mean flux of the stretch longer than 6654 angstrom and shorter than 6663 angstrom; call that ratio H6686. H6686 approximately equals 0.99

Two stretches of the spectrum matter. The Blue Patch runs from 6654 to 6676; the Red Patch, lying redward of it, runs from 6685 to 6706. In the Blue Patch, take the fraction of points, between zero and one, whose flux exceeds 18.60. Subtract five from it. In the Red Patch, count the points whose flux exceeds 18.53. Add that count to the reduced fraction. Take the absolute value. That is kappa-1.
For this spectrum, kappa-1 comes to 2.6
